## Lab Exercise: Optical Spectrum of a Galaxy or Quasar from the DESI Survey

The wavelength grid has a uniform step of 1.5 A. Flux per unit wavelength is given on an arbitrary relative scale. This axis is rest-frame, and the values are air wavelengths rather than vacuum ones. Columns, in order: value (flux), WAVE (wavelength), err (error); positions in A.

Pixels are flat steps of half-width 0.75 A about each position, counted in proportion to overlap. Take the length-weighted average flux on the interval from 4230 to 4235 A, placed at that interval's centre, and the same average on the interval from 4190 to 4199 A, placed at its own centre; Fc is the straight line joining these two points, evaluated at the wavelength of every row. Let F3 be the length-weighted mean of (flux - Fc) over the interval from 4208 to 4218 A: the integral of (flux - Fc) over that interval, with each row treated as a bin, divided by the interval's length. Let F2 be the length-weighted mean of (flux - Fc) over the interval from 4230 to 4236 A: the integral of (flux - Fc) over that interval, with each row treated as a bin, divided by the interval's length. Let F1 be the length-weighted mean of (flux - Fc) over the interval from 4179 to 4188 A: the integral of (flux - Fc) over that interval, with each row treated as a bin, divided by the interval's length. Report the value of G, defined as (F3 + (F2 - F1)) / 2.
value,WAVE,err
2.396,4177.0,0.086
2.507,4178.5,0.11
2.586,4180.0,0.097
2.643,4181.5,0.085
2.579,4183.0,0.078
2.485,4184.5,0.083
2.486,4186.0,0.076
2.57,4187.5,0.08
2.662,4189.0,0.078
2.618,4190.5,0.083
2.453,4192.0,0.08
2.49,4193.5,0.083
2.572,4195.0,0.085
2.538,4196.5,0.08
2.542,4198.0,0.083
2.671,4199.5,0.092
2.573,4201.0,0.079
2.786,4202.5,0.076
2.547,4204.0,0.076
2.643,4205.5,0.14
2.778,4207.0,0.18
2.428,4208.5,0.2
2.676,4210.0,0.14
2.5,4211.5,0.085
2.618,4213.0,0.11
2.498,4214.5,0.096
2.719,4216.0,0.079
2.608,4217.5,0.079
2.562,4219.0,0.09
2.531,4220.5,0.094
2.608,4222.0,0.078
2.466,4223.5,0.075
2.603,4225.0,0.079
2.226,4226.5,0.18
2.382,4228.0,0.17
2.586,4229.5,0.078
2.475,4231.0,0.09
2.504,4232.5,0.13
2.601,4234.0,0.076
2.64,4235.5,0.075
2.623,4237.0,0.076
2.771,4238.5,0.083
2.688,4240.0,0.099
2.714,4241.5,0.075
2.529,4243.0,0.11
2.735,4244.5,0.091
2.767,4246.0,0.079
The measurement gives 0.02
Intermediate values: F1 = 0.02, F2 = 0.02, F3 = 0.04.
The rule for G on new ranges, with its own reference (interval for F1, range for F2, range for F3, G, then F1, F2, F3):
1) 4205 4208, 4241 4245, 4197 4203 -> 0.03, 0.16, 0.12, 0.10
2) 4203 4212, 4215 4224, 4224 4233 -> -0.05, 0.07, 0.05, -0.07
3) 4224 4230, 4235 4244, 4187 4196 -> 0.12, -0.09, 0.13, 0.02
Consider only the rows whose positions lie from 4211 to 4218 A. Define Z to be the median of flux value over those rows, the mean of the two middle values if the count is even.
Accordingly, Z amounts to 2.608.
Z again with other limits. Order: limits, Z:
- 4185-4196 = 2.570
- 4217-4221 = 2.562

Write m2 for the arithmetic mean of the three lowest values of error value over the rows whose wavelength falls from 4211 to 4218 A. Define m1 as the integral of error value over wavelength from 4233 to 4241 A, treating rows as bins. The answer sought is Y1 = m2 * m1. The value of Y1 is 0.054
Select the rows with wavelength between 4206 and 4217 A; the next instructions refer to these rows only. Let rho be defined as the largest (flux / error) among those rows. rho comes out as 34.4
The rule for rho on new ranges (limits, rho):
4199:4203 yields 36.7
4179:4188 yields 33.1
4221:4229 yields 33.4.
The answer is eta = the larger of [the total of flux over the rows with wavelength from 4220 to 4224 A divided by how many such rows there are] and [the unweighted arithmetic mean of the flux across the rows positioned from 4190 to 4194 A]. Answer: 2.535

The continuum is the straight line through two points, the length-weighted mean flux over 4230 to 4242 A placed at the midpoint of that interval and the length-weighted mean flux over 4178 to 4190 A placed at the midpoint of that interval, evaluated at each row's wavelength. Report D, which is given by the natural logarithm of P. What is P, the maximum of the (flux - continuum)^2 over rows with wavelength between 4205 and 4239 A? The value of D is -1.9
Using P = 0.15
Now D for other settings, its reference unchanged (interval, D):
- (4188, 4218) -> -3.2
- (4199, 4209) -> -3.2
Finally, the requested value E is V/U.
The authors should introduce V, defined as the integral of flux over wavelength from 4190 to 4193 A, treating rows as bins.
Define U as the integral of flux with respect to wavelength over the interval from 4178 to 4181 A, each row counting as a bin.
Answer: 0.99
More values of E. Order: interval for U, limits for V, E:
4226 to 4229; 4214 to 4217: 1.12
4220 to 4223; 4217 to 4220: 1.01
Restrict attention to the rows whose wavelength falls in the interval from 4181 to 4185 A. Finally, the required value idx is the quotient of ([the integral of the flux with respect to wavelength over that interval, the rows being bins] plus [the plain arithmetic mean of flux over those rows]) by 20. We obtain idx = 0.64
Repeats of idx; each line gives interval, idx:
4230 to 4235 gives 0.76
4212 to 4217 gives 0.78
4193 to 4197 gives 0.63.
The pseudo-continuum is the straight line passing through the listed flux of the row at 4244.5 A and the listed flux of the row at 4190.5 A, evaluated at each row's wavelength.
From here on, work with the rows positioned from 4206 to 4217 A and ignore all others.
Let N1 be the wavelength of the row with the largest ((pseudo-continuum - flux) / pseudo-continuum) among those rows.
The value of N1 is 4208.5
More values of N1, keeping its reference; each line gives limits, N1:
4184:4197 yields 4192.0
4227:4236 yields 4228.0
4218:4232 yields 4226.5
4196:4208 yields 4204.0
